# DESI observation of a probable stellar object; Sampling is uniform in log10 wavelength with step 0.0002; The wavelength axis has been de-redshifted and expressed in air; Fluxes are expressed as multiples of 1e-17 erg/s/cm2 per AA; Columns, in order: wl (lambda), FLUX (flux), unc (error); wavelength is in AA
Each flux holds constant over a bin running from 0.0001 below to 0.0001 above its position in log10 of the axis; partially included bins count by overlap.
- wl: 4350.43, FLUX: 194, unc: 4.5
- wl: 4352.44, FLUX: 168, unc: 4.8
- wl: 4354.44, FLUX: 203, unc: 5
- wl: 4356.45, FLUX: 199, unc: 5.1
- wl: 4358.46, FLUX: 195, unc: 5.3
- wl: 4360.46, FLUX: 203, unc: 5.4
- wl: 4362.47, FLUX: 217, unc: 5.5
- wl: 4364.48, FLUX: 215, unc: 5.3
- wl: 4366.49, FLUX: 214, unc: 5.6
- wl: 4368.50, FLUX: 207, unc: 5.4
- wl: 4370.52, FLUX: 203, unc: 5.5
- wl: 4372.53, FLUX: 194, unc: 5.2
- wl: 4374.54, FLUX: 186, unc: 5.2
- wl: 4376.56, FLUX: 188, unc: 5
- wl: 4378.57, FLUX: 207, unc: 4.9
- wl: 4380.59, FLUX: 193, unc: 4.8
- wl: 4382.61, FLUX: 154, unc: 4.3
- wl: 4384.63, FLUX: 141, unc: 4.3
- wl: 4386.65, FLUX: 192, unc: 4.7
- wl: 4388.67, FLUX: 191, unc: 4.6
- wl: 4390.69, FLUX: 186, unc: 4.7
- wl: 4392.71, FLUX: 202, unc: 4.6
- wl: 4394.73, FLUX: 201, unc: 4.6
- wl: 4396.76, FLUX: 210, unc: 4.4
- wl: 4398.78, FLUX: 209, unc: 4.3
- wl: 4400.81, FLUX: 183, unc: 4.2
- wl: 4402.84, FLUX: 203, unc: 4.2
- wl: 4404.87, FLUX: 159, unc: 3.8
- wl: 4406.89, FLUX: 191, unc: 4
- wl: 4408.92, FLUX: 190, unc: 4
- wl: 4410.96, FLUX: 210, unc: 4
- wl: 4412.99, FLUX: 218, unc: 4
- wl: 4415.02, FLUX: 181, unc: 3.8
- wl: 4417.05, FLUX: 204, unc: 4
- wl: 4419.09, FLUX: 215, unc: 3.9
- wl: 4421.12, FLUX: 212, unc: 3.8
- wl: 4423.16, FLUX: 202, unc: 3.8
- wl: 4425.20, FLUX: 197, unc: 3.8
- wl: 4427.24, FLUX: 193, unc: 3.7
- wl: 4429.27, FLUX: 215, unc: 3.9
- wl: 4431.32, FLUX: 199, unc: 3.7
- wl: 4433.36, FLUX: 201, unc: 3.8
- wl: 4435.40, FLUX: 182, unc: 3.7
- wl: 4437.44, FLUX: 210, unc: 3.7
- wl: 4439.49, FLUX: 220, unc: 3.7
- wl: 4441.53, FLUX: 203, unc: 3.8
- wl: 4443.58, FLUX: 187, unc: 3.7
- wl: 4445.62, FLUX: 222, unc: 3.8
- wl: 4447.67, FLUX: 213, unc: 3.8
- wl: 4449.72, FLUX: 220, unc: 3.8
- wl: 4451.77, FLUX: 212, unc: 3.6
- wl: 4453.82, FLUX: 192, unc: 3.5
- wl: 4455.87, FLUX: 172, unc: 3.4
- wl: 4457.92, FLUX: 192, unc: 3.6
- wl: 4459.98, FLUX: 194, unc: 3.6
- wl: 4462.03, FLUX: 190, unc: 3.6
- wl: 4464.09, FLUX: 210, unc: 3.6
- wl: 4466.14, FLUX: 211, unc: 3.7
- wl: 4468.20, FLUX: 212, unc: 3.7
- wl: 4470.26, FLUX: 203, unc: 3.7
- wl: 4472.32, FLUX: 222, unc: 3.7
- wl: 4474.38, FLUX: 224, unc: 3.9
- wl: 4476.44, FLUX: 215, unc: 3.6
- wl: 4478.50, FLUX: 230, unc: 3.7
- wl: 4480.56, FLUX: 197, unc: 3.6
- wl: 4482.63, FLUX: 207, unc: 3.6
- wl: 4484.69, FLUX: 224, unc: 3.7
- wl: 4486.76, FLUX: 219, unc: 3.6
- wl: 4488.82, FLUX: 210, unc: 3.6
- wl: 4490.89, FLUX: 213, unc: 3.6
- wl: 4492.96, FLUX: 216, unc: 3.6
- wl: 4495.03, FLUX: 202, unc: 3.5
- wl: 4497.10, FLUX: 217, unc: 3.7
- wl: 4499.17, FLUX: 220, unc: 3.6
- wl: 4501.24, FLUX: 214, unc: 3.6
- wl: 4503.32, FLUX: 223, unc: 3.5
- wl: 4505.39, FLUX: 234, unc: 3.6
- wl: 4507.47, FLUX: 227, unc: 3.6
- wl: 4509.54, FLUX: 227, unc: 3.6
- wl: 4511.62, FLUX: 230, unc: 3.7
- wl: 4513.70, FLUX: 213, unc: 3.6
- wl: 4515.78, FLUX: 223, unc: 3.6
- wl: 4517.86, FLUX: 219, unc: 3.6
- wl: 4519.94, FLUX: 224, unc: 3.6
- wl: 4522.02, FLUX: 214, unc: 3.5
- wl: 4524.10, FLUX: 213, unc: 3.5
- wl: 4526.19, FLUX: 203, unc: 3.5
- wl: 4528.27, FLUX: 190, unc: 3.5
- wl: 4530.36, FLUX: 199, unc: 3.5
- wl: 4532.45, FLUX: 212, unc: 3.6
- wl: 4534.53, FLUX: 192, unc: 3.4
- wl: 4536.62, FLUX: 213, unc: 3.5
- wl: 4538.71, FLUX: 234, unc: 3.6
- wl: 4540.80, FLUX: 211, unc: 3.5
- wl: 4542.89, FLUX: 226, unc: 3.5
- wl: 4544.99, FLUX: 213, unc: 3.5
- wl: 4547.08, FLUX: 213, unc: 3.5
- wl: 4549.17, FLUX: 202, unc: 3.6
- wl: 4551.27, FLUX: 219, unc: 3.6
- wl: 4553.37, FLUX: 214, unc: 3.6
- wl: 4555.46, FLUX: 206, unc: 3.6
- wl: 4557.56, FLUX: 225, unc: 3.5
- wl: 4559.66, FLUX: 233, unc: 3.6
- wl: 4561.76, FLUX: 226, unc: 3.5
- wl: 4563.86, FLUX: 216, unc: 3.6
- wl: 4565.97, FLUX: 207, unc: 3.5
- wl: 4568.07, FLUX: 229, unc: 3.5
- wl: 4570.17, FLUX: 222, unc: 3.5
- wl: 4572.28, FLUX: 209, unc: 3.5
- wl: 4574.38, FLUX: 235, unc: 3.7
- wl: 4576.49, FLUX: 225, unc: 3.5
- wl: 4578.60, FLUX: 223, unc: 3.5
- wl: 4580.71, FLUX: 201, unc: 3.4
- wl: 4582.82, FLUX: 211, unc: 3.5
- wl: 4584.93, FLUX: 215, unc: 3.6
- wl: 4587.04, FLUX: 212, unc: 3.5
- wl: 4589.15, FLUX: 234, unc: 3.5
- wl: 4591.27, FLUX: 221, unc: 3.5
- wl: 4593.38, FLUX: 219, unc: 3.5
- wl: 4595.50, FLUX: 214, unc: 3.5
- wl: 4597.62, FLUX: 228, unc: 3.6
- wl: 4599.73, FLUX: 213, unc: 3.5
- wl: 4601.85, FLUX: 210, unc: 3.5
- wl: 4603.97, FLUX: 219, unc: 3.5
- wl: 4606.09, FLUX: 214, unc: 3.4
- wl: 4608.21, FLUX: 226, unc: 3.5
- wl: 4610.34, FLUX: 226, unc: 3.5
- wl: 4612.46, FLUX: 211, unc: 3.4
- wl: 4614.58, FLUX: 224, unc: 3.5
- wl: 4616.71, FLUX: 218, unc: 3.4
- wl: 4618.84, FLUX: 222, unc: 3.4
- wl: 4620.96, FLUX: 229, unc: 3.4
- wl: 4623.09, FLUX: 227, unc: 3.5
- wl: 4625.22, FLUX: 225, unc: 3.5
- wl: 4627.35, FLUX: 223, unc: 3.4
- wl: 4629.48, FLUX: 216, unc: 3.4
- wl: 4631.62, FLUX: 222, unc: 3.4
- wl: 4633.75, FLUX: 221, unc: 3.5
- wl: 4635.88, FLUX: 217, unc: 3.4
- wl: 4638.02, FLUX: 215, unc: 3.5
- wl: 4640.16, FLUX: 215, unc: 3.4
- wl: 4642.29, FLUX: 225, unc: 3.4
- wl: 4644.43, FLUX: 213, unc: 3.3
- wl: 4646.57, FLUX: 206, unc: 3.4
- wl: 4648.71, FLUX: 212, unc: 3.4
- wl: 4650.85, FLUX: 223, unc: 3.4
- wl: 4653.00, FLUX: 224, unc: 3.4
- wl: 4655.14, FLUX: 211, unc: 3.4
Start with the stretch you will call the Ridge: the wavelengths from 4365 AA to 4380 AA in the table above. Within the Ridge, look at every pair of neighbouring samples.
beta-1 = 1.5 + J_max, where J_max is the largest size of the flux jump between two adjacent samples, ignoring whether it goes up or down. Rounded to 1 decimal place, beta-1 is 20.5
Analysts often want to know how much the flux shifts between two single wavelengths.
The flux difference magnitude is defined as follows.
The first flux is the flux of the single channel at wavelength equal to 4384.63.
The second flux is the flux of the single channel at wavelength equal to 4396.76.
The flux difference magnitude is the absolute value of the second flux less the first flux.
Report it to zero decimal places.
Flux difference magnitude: 69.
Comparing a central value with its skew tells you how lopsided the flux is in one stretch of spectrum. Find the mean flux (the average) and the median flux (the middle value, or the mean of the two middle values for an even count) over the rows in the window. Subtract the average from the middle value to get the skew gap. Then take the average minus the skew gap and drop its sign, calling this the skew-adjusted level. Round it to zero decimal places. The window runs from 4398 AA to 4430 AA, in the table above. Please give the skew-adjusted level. 195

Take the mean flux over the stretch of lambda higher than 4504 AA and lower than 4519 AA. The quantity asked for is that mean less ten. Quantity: 215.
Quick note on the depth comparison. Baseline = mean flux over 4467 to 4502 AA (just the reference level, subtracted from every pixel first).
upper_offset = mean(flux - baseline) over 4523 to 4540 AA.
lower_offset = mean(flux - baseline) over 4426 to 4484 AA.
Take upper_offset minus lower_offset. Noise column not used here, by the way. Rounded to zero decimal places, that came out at 2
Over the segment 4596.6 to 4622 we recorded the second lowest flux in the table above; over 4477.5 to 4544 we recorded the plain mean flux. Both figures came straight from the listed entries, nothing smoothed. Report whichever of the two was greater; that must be 215.5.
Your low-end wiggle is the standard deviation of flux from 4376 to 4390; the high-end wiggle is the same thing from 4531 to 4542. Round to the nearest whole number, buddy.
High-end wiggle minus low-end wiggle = -9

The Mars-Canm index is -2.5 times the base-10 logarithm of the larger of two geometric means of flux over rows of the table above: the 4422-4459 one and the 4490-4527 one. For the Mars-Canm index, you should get -5.85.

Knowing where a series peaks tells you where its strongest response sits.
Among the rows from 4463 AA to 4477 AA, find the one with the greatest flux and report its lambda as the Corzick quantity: 4474.38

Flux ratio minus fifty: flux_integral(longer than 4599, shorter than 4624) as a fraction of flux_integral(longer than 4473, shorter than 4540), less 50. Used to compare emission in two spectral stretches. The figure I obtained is -49.6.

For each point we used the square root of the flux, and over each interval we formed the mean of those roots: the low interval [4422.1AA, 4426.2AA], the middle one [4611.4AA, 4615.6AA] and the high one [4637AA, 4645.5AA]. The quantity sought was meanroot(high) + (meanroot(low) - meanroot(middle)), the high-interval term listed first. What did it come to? 14.1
